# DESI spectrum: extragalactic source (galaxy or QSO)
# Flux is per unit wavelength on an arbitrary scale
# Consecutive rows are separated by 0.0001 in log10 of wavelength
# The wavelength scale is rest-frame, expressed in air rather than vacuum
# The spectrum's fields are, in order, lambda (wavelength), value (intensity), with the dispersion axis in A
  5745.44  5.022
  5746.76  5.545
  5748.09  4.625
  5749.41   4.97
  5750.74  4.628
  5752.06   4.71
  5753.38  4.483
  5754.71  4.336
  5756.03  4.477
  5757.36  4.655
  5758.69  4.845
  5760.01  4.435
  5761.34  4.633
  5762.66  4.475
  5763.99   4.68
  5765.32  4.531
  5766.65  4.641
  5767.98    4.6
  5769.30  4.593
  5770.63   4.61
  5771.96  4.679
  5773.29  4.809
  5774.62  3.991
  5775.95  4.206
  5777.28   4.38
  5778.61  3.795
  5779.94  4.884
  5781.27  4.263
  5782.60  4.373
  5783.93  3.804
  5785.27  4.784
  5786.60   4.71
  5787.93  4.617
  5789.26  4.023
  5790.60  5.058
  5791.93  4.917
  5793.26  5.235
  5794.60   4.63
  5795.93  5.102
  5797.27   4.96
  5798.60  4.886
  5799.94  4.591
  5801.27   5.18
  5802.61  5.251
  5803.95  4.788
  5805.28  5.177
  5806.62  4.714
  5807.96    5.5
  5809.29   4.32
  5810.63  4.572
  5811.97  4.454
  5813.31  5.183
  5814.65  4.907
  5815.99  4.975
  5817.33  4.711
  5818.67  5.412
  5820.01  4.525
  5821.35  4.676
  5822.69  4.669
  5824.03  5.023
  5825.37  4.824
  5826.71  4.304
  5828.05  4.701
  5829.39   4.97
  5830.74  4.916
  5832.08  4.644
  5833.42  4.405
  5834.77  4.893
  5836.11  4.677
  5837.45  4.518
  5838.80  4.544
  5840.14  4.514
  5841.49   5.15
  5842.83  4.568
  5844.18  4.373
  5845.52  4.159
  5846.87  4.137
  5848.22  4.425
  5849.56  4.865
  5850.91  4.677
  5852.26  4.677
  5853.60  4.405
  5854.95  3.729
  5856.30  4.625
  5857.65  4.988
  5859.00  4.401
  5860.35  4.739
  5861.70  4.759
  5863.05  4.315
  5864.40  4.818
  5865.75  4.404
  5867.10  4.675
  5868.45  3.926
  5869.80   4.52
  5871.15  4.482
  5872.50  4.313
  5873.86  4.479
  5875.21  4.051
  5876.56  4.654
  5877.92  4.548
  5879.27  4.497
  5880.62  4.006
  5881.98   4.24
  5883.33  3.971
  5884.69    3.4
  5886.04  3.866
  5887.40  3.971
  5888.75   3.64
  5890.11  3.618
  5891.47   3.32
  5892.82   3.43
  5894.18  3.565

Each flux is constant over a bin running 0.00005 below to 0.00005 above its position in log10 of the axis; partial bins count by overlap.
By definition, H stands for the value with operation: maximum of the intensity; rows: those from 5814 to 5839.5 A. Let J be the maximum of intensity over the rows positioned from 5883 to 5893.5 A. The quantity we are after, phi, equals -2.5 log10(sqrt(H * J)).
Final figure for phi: -1.67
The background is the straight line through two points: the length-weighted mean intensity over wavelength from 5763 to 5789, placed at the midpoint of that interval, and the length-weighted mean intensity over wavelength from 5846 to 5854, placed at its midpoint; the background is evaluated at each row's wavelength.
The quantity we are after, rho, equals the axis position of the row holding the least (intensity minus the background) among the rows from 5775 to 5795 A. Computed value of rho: 5778.61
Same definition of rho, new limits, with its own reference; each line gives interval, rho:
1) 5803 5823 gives 5809.29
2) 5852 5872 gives 5854.95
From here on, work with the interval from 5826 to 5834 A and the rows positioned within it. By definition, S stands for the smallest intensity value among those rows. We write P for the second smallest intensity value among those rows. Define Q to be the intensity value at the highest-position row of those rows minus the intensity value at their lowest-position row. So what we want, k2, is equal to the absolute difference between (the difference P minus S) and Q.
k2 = 0.00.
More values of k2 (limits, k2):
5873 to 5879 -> 0.36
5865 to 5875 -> 0.31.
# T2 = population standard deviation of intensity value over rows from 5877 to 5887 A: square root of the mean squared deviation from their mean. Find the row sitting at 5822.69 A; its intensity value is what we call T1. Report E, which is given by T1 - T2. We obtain 4.30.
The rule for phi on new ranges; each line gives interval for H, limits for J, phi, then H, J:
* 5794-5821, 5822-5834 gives -1.80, 5.5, 5.023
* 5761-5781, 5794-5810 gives -1.79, 4.884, 5.5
